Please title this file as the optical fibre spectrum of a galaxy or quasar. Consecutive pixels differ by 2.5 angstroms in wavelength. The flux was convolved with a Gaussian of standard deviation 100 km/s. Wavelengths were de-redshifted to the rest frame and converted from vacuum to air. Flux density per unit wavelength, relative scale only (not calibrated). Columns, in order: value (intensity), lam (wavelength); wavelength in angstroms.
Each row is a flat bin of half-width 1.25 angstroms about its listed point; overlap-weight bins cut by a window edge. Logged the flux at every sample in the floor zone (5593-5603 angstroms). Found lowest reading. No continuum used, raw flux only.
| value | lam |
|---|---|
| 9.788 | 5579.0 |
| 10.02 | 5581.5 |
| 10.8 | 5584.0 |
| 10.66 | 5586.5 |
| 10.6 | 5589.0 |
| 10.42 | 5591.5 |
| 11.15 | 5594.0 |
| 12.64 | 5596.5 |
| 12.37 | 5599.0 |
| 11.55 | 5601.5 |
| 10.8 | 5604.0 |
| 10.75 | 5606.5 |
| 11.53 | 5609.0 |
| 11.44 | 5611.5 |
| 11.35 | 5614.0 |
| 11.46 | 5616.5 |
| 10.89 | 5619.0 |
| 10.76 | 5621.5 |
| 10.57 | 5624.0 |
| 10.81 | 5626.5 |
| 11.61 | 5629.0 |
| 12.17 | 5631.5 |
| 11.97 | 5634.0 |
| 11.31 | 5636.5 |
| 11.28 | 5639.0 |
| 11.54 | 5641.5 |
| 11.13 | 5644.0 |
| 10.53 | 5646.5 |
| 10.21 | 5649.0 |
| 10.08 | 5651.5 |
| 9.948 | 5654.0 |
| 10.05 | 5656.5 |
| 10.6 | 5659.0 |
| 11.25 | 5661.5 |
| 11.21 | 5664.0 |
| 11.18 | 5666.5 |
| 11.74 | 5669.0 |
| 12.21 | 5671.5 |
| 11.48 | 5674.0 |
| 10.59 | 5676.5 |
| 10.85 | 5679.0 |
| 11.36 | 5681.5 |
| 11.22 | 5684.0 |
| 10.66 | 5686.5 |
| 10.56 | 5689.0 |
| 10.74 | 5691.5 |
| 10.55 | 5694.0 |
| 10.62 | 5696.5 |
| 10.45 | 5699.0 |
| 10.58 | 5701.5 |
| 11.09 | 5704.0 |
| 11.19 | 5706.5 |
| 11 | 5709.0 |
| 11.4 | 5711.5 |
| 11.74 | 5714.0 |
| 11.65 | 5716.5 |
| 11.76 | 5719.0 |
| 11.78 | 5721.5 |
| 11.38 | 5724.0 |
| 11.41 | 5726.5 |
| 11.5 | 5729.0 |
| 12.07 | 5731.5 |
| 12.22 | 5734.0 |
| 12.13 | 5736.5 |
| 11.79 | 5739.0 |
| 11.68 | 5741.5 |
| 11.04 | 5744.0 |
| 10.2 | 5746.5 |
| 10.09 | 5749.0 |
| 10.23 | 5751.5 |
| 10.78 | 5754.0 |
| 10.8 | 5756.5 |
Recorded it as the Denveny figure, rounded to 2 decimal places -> 11.15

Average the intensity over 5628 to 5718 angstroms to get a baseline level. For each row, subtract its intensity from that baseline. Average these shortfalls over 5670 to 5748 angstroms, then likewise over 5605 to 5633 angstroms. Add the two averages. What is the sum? -0.37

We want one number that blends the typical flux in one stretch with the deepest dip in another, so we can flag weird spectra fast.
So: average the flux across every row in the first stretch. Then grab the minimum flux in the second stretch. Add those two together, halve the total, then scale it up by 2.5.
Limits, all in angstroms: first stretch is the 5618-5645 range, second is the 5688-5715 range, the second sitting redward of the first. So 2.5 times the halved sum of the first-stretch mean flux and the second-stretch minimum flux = 27.16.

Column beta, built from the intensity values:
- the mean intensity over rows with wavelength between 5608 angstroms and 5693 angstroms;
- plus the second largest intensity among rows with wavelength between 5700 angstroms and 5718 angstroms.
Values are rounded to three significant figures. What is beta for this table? 22.7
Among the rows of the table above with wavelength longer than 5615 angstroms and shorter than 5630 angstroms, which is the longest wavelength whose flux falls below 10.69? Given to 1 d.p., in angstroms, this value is 5624.0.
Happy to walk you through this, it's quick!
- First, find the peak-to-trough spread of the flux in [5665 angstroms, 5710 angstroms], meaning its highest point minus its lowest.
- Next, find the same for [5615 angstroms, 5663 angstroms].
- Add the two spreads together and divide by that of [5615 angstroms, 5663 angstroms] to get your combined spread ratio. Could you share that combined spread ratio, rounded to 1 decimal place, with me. 1.8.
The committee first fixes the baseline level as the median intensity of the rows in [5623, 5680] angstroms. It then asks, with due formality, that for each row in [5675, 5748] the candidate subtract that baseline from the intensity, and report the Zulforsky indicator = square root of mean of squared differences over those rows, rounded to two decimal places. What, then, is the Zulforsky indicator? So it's 0.55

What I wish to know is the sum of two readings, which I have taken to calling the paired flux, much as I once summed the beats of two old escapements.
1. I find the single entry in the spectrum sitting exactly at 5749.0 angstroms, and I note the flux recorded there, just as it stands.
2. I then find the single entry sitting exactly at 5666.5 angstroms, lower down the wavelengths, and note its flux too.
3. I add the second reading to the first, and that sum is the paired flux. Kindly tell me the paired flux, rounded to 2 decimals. 21.27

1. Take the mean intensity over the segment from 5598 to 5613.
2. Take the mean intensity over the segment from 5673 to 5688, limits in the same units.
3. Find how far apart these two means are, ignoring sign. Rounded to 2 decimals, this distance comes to 0.38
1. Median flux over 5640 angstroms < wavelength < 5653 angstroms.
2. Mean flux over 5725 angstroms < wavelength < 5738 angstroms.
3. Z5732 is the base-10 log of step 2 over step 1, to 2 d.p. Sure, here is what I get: 0.05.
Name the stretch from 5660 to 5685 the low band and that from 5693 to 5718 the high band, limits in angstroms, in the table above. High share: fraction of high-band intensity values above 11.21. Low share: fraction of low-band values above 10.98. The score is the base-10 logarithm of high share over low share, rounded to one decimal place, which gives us -0.4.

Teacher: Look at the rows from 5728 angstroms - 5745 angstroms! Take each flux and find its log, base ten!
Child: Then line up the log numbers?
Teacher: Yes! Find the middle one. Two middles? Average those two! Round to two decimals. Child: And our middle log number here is 1.07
